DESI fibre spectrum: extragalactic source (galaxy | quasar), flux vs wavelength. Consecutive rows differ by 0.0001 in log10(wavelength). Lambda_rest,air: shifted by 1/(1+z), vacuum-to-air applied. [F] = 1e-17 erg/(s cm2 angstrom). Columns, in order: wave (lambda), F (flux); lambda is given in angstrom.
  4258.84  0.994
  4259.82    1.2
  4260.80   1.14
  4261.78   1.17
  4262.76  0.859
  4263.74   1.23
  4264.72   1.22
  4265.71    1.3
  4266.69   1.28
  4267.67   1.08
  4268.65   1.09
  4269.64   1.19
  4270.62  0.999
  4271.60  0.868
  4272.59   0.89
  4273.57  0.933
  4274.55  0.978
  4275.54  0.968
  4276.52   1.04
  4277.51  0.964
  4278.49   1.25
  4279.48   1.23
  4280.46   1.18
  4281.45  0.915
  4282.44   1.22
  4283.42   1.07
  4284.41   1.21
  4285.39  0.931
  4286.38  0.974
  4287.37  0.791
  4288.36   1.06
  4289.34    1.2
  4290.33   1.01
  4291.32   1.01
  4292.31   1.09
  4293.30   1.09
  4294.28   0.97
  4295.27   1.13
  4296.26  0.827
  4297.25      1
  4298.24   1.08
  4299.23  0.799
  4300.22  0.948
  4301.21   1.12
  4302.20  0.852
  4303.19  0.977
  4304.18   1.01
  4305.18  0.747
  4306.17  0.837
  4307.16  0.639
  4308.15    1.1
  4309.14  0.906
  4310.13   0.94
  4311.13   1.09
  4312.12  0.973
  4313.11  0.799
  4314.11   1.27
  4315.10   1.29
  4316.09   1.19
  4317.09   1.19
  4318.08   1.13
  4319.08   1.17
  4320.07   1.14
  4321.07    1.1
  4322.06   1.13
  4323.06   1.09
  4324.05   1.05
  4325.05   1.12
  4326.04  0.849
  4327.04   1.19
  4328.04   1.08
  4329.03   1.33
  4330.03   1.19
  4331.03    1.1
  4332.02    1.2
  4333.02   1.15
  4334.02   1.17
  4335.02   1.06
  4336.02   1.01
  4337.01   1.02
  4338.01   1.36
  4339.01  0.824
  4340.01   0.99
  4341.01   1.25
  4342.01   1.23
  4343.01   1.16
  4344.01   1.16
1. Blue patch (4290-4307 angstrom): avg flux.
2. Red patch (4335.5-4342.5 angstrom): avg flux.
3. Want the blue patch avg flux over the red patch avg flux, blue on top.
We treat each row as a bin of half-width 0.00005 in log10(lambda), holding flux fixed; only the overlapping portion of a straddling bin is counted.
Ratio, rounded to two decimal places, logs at 0.88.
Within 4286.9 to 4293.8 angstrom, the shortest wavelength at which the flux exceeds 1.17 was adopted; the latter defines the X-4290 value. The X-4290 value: 4289.34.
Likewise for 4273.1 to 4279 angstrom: 4278.49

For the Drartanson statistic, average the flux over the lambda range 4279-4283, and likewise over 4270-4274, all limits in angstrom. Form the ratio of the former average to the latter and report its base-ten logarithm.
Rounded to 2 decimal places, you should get 0.09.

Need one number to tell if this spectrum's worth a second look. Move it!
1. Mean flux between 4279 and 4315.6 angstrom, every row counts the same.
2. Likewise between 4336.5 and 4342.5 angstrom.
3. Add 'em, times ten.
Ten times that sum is 21.2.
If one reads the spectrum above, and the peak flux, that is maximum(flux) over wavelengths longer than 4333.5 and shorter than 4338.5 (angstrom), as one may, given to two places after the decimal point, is 1.36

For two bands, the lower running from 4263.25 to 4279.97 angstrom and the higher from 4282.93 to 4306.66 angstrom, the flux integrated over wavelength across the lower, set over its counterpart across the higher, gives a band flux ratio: 0.78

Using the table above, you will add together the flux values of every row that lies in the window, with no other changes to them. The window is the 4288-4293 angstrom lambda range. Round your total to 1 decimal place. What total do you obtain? 5.4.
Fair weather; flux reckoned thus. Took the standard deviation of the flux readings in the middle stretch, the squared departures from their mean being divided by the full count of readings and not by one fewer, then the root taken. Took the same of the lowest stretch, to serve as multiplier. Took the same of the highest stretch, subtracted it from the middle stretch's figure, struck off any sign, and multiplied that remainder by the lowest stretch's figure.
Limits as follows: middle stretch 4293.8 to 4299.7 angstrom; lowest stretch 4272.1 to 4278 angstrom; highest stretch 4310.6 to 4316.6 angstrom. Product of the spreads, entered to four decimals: 0.0024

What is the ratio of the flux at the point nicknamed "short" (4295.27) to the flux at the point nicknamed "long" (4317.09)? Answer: 0.95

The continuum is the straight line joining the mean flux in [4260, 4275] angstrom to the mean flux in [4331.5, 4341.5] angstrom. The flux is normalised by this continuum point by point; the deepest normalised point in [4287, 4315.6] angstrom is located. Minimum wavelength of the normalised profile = 4307.16 angstrom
